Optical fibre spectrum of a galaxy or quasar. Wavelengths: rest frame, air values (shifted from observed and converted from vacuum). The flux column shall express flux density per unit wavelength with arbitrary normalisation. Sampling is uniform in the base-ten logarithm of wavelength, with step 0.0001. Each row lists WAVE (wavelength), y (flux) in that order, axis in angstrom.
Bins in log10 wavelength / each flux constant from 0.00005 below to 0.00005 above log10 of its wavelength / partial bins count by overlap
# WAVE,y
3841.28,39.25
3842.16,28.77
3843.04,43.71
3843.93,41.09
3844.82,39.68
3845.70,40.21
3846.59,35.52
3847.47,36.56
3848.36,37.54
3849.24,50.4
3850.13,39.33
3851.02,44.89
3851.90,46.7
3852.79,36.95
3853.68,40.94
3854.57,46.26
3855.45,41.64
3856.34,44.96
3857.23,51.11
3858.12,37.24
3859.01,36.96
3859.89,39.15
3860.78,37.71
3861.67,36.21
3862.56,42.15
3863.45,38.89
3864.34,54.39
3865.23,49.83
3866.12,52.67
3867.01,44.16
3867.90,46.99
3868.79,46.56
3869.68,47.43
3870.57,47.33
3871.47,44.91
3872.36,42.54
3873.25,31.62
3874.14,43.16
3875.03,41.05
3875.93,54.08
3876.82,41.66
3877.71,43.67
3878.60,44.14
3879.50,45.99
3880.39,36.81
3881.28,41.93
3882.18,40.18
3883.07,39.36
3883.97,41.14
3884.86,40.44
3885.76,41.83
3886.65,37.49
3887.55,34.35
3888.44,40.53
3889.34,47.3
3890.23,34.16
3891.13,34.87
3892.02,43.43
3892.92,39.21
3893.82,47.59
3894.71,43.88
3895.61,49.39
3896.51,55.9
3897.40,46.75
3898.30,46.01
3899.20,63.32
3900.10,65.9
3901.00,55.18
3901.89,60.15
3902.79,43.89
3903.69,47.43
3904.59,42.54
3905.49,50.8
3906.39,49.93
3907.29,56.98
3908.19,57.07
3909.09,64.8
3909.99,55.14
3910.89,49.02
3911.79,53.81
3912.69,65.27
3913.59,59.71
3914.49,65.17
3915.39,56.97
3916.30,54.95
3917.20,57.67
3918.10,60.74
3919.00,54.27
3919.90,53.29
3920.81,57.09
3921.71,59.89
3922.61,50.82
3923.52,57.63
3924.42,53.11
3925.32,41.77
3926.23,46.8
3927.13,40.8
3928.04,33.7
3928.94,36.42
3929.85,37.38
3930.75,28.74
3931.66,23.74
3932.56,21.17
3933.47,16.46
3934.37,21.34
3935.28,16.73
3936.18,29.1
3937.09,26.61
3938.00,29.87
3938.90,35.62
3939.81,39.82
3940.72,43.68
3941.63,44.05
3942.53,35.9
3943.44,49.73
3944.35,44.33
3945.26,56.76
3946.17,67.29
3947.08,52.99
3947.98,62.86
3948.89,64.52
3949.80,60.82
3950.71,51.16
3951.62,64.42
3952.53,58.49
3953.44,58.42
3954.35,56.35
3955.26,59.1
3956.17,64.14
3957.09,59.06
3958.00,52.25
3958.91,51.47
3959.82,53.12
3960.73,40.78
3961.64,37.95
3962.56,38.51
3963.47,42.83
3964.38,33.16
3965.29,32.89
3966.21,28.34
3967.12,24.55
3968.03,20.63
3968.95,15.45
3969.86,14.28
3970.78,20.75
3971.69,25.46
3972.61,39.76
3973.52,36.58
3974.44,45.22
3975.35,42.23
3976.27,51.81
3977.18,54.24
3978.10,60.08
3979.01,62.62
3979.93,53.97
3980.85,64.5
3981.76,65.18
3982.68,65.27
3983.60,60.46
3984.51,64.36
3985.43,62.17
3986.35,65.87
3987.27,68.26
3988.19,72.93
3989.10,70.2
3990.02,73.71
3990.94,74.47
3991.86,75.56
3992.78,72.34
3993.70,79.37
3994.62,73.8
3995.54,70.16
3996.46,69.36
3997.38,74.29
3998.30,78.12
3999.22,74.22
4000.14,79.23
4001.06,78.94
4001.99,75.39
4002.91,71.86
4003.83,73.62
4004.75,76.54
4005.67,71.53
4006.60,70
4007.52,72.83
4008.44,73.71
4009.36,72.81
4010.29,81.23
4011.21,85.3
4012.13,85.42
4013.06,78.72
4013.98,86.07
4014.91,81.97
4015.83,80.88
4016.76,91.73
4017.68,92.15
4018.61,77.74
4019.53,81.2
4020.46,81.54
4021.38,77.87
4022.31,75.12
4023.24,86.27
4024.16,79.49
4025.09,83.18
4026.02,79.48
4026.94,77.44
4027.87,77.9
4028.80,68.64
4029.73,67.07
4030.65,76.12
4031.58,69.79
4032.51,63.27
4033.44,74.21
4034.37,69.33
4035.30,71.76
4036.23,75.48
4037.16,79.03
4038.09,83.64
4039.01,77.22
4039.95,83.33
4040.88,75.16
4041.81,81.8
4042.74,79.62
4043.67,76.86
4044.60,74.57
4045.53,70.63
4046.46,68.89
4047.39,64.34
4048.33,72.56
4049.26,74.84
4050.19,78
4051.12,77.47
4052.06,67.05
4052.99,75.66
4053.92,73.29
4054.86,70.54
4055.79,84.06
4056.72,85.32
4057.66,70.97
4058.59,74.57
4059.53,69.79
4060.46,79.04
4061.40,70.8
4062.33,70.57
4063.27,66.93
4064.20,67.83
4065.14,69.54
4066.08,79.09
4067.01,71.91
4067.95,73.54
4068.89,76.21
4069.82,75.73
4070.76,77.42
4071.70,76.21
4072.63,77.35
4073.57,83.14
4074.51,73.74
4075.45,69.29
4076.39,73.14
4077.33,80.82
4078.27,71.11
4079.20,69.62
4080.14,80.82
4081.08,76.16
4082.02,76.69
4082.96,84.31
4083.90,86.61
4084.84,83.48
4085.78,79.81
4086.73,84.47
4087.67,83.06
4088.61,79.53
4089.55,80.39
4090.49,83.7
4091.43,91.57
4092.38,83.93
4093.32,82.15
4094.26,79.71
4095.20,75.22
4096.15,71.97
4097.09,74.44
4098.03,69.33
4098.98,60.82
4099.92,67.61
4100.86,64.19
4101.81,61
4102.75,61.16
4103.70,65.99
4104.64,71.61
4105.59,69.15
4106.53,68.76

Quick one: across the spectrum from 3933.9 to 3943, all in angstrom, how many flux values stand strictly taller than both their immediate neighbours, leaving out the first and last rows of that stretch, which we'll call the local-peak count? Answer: 2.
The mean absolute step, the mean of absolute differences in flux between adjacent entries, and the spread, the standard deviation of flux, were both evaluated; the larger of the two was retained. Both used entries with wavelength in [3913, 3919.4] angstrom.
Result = 4.7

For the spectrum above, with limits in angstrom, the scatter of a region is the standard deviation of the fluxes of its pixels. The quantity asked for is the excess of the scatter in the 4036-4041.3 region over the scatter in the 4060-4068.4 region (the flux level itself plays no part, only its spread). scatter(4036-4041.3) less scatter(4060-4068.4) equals -1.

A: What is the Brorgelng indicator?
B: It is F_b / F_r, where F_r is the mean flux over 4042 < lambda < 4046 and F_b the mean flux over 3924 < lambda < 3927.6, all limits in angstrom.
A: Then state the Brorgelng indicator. 0.60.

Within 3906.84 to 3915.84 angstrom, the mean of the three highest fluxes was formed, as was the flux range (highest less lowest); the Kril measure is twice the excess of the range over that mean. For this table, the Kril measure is -98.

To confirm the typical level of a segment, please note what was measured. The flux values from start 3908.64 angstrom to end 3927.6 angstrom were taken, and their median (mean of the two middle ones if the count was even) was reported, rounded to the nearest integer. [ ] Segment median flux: 55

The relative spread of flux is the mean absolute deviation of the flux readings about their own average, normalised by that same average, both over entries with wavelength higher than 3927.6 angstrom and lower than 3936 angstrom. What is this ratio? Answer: 0.27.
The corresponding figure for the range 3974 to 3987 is 0.11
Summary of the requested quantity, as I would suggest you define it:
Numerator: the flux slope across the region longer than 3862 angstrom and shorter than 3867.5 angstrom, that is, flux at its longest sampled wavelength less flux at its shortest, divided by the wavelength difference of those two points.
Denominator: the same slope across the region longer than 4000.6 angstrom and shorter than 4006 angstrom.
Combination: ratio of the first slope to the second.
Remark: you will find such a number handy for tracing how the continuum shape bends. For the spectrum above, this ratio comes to -0.28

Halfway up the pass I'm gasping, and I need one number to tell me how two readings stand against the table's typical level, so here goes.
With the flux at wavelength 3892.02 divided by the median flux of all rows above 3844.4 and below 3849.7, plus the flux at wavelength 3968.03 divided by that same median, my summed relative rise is 1.7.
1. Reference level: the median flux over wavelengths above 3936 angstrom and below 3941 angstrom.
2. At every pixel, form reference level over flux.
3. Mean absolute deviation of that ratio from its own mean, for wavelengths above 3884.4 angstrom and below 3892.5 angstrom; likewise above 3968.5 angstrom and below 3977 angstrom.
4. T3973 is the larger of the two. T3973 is 0.52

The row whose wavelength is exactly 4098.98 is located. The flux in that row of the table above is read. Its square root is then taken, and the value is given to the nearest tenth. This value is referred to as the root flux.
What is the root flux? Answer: 7.8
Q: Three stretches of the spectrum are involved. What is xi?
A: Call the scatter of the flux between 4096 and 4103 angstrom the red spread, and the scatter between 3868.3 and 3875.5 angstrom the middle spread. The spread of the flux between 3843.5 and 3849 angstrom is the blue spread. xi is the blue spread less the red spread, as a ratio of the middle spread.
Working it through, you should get -0.6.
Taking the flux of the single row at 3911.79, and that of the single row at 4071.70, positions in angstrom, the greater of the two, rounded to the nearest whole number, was 76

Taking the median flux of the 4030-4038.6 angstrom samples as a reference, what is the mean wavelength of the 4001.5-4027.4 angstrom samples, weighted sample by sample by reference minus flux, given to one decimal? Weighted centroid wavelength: 4018.4 angstrom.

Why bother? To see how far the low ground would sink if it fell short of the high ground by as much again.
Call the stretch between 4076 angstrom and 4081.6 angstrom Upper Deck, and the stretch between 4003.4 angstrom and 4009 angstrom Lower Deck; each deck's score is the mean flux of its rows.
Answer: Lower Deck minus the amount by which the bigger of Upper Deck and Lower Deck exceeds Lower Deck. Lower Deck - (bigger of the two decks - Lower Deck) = 71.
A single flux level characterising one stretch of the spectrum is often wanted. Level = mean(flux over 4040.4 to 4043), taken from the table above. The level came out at 78.9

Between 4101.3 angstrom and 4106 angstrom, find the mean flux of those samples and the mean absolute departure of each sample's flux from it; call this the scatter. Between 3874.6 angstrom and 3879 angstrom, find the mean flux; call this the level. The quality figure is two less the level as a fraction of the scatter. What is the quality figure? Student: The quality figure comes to -10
